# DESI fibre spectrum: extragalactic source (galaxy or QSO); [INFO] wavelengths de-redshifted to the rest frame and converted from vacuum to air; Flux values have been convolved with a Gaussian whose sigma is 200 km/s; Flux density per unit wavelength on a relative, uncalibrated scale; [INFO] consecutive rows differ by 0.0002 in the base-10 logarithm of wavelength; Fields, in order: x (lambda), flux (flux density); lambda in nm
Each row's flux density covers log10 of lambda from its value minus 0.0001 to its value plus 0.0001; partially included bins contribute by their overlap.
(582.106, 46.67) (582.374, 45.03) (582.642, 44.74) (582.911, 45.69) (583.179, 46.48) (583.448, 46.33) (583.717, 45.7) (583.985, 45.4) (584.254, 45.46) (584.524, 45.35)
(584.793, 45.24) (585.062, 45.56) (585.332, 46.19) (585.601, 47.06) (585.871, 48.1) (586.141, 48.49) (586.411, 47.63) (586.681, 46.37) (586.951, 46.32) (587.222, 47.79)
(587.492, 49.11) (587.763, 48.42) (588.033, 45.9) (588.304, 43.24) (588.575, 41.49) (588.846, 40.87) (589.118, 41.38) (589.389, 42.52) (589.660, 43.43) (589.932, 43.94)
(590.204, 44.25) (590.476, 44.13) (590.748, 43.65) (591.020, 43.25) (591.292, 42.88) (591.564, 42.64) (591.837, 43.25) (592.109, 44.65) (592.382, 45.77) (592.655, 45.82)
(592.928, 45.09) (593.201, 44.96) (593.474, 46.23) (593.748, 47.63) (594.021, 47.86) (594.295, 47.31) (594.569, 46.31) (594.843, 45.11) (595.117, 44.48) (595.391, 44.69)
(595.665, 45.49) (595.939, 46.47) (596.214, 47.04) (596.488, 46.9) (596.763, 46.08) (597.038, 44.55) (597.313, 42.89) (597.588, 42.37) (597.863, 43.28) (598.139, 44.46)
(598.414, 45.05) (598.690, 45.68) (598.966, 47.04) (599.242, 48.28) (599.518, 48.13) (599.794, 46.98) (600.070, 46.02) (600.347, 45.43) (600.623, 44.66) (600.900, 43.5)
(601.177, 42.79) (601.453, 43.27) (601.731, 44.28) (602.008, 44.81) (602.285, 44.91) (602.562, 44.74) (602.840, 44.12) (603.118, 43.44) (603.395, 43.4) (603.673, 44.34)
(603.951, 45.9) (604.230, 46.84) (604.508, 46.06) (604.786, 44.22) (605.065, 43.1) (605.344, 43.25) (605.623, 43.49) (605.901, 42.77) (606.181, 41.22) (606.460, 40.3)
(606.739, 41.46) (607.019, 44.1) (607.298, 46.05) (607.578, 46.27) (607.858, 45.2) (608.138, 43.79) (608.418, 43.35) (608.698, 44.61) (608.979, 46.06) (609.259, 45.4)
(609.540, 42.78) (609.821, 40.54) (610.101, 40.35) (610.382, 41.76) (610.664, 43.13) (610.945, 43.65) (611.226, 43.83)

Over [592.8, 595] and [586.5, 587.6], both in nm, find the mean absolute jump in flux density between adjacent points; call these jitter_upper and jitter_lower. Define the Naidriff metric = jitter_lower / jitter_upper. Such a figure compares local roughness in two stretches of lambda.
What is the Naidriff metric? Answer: 1.1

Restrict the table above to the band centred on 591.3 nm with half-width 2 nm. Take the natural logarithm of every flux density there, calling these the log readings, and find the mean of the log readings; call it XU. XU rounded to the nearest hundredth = 3.78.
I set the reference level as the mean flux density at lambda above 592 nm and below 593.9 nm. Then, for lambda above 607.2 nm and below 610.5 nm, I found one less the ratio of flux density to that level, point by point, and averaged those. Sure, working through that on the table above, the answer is 0.04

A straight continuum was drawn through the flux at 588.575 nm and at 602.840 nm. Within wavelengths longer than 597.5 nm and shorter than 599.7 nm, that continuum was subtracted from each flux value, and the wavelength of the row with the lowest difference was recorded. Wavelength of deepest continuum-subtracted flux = 597.588 nm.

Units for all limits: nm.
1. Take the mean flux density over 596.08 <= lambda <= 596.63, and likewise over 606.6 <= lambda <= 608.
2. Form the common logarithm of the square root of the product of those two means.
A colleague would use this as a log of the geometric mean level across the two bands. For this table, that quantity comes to 1.661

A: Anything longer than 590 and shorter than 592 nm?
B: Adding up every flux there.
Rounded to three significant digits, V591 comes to 304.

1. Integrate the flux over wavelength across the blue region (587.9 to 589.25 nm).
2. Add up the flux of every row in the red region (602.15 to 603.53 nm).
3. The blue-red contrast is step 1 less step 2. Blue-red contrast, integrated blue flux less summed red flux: -163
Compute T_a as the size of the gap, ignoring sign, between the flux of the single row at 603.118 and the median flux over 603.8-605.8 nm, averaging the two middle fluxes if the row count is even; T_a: 0.8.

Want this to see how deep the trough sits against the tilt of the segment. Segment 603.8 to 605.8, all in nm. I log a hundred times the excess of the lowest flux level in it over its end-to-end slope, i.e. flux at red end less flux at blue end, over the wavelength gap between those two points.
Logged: 4454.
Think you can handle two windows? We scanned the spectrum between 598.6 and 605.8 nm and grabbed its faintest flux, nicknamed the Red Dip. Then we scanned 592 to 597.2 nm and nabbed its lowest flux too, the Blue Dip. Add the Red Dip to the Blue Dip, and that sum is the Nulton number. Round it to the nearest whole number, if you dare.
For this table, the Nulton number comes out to 87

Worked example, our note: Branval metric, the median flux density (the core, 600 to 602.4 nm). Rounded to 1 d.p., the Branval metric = 44.7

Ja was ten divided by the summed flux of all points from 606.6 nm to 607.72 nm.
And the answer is 0.056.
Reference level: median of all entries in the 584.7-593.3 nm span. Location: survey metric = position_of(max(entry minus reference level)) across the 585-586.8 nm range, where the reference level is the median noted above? 586.141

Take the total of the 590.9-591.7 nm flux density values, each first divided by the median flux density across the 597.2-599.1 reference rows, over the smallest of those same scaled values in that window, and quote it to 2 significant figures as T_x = 3.0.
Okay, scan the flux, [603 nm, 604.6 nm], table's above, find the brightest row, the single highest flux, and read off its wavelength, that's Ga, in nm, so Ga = 604.230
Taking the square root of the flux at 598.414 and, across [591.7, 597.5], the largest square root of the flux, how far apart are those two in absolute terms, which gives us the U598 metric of 0.21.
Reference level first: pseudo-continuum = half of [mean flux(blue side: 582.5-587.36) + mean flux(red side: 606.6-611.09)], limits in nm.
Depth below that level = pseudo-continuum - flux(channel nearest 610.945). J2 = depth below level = 1.3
